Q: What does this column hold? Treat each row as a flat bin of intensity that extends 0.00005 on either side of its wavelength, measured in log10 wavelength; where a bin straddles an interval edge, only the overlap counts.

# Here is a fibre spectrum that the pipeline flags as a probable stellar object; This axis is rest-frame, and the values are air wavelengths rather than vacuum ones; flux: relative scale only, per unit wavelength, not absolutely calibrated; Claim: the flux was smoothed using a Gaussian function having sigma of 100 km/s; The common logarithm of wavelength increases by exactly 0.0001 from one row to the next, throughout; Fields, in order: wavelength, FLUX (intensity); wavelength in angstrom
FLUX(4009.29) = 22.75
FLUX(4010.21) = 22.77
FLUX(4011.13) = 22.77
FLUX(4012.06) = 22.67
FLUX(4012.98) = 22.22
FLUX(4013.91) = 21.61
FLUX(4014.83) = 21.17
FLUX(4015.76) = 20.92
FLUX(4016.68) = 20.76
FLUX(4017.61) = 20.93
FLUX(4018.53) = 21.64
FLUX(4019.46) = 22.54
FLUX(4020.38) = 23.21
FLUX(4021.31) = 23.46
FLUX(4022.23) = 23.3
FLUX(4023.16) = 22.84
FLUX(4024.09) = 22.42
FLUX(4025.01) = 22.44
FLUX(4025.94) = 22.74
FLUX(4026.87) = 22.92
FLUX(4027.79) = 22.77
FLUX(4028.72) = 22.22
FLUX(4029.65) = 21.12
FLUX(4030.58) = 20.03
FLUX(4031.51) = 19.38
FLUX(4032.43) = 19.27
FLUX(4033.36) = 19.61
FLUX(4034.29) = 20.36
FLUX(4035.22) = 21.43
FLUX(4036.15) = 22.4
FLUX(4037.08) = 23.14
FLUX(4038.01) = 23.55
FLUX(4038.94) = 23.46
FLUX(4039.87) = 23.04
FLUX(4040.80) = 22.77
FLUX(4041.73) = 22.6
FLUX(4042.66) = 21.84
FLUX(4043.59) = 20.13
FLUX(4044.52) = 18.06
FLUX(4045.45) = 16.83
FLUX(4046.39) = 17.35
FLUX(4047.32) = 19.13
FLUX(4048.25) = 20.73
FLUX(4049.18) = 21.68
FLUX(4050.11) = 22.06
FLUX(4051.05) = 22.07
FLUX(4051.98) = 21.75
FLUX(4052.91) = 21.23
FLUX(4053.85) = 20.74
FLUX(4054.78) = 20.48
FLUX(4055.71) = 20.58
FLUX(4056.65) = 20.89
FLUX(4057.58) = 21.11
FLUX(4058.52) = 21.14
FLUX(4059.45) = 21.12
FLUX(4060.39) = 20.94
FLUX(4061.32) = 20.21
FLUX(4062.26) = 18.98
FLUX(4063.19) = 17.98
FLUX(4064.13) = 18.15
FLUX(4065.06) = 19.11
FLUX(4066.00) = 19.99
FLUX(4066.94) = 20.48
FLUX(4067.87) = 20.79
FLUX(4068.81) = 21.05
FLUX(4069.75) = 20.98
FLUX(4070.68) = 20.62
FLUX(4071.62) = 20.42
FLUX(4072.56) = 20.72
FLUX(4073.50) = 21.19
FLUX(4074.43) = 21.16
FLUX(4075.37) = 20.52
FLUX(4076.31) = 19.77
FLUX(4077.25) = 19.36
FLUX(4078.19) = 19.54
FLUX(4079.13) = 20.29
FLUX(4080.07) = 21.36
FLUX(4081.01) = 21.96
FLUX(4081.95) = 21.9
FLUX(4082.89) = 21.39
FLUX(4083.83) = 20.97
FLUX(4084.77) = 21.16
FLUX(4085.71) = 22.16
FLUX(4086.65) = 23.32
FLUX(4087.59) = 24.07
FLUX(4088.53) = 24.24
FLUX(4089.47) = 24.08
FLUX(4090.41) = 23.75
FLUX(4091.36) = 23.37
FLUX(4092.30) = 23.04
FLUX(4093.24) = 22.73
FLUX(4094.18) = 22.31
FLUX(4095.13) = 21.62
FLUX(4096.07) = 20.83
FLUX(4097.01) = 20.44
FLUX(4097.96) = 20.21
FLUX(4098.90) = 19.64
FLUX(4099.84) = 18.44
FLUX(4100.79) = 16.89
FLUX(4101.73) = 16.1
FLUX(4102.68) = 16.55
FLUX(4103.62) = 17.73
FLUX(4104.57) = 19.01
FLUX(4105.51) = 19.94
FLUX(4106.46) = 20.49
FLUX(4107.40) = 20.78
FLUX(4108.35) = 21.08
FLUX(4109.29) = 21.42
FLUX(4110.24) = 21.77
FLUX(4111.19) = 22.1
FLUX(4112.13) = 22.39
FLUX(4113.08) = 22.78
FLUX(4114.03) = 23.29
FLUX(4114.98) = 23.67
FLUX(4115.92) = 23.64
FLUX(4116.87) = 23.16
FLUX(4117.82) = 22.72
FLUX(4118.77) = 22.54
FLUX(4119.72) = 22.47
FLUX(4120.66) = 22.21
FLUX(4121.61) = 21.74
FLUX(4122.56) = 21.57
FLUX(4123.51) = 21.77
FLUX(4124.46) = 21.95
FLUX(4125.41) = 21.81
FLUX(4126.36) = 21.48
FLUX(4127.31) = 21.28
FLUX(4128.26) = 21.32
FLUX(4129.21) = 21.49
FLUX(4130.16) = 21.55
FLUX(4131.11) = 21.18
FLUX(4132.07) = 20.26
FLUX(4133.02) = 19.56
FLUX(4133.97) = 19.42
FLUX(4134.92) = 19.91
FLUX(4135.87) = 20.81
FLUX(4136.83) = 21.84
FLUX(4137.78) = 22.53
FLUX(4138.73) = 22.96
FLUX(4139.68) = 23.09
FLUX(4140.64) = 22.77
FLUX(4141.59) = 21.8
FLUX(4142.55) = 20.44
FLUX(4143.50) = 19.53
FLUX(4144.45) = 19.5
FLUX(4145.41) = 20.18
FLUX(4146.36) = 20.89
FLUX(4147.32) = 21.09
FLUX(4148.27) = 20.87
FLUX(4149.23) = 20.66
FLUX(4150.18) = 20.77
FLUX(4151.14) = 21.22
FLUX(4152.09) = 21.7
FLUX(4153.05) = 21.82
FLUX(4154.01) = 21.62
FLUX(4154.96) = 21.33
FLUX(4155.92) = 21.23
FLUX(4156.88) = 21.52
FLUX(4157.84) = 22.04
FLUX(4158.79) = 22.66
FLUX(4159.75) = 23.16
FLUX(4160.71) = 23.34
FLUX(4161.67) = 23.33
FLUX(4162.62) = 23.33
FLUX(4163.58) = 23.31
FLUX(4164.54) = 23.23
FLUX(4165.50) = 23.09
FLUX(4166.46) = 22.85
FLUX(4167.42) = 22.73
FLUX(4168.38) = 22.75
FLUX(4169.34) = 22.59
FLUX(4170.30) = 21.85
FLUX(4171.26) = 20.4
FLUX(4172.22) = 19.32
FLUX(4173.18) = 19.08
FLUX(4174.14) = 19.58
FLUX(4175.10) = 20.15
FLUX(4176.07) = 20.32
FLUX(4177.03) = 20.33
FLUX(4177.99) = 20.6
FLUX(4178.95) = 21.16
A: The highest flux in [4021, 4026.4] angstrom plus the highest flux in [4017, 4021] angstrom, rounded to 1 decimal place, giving 46.7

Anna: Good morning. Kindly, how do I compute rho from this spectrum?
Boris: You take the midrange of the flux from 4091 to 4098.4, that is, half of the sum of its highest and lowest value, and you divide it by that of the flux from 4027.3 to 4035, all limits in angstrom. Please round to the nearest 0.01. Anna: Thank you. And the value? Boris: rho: 1.04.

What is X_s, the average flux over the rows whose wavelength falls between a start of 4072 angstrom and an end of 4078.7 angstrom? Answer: 20.3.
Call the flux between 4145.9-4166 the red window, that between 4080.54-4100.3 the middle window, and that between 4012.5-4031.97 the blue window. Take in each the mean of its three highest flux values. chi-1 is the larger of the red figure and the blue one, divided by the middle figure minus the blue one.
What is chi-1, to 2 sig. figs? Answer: 29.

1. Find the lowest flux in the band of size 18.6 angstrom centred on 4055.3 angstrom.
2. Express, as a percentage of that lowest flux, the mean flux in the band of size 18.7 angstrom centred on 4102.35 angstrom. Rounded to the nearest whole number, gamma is 115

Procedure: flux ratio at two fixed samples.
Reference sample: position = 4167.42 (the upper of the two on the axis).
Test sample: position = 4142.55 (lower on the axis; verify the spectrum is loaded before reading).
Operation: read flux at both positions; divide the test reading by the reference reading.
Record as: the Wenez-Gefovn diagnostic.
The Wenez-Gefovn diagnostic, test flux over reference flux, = 0.90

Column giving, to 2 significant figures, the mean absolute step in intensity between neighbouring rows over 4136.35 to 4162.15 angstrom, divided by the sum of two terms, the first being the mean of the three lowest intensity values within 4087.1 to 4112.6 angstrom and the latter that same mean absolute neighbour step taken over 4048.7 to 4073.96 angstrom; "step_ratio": 0.024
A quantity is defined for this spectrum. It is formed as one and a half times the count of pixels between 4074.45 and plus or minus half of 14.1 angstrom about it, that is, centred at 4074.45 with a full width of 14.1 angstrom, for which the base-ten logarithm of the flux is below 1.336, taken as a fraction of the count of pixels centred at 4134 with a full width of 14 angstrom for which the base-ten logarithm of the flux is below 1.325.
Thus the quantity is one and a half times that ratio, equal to 4.2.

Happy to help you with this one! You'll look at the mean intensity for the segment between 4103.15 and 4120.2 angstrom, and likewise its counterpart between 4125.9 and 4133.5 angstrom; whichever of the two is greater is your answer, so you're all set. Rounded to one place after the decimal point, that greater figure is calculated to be 21.7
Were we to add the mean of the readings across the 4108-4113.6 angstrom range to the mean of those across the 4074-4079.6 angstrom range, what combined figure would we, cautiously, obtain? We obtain 42.0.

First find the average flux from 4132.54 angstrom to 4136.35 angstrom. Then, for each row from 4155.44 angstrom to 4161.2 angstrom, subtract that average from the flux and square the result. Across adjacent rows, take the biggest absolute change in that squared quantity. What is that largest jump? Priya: 3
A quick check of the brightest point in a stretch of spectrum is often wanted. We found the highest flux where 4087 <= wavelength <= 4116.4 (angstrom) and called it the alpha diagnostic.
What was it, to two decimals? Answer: 24.24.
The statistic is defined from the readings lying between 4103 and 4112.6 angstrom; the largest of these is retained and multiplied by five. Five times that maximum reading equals 112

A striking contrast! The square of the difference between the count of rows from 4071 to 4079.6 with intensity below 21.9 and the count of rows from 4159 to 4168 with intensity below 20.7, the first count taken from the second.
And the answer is 81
